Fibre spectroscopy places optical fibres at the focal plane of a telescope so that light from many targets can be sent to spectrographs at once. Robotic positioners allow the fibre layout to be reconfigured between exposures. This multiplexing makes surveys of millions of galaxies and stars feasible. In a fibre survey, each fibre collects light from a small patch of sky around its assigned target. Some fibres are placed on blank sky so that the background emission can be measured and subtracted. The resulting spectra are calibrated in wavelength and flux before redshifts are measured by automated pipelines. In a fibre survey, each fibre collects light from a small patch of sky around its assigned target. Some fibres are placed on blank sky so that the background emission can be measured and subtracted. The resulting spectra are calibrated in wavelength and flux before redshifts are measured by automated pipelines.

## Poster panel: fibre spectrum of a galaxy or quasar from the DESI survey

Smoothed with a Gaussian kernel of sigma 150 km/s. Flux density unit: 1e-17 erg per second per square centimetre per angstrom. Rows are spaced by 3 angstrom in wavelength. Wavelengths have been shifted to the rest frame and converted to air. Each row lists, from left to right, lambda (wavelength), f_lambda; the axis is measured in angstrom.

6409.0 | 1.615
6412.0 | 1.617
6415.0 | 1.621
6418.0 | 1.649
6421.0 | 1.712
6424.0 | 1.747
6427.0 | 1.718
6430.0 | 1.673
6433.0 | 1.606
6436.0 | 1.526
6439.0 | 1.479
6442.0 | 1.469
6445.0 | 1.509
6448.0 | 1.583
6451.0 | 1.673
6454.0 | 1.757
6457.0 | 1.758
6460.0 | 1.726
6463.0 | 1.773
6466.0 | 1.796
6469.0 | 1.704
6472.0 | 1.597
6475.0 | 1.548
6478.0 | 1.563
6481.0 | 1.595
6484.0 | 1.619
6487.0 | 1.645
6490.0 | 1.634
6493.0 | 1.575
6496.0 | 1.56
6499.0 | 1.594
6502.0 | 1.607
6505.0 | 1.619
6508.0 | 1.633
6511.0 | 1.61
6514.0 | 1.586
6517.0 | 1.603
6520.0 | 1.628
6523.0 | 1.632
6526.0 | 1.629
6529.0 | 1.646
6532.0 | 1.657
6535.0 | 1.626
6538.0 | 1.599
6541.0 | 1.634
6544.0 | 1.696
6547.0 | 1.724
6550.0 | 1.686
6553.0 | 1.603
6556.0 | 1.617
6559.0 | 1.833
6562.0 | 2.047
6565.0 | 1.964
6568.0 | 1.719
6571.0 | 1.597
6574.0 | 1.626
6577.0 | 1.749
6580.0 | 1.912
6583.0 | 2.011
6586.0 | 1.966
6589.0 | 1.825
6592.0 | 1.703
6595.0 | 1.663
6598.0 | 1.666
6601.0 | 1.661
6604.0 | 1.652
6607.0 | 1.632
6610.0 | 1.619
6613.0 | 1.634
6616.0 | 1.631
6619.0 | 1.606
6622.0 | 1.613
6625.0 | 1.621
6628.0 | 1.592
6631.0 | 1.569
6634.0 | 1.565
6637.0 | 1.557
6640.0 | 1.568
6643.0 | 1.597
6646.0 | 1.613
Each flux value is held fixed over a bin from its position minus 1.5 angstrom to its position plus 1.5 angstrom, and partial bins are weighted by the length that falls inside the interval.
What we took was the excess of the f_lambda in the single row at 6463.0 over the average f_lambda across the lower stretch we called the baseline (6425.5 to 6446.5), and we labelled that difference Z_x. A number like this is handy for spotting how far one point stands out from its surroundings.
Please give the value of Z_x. 0.20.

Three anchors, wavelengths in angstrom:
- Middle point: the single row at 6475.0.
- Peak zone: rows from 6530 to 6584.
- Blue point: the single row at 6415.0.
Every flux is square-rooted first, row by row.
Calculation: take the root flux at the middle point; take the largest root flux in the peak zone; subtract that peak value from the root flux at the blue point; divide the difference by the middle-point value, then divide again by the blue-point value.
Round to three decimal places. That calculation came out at -0.099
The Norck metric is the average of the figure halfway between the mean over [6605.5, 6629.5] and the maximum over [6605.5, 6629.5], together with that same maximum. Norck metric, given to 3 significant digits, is 1.63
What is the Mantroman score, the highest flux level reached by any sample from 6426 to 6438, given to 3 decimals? 1.718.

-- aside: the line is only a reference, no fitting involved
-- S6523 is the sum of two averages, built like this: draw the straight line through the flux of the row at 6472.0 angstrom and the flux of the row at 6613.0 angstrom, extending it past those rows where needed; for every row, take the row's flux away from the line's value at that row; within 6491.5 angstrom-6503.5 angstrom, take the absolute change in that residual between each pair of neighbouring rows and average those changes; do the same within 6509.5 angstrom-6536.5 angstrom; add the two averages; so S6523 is 0.04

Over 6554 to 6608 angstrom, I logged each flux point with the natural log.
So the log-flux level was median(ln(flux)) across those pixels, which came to 0.54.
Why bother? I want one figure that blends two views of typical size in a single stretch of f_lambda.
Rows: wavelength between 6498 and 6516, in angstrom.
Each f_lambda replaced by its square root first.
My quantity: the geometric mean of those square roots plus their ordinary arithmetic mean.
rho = 2.54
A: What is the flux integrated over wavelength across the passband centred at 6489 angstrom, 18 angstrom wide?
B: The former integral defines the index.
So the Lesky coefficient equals 29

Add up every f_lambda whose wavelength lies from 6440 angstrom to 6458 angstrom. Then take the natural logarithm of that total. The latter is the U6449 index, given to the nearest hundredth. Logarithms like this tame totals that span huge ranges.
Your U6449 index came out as 2.28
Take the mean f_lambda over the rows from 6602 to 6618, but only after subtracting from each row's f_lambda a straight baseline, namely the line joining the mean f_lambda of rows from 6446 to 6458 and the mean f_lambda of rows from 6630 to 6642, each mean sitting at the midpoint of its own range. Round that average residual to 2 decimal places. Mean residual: 0.05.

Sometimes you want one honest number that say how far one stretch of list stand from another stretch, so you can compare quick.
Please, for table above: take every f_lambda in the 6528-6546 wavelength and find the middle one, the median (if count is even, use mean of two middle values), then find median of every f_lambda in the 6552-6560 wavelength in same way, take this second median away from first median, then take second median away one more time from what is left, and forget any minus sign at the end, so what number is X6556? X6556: 1.59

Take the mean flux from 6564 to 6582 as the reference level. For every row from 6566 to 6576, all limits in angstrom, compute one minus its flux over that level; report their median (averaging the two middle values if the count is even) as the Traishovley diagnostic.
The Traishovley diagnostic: 0.077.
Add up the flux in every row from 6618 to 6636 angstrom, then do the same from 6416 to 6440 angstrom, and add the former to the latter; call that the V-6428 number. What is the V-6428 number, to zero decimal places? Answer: 23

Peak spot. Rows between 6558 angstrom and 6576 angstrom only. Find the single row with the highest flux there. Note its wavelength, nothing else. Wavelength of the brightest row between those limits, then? 6562.0 angstrom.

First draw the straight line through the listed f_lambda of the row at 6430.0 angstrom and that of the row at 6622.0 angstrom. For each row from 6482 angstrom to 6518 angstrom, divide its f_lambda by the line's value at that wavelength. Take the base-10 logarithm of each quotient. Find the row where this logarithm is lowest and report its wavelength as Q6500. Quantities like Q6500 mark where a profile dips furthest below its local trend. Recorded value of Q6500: 6496.0 angstrom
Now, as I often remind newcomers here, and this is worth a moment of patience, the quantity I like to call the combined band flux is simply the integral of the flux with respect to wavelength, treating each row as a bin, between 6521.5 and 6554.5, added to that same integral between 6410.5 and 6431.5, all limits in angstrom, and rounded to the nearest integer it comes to 90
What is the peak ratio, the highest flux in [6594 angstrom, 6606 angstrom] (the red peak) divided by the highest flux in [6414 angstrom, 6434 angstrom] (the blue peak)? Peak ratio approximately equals 0.95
